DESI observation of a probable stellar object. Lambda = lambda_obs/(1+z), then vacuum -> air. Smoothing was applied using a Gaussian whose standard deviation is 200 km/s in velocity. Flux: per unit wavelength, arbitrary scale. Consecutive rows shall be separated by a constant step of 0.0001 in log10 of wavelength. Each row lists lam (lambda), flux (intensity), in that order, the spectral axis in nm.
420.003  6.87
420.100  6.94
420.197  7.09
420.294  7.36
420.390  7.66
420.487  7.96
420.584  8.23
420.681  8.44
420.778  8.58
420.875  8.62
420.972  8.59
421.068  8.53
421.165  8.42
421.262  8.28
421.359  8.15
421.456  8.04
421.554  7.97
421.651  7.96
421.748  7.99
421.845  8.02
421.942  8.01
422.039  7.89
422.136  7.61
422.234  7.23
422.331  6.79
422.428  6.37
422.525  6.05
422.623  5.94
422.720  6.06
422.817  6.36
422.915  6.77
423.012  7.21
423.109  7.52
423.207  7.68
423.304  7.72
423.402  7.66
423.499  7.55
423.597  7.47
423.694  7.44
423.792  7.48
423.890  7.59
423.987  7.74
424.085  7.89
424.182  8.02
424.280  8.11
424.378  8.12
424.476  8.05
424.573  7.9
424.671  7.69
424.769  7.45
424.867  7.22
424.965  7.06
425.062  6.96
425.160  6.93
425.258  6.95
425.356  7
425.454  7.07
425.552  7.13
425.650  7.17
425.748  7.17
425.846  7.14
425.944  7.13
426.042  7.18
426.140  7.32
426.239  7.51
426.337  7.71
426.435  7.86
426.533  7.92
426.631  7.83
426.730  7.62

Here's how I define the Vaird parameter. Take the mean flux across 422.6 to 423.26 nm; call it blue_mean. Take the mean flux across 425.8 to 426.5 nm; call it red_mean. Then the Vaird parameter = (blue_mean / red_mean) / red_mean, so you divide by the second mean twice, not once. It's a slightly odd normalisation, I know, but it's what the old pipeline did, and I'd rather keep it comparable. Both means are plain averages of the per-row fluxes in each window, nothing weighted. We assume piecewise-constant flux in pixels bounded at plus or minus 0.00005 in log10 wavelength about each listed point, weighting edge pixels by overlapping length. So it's 0.12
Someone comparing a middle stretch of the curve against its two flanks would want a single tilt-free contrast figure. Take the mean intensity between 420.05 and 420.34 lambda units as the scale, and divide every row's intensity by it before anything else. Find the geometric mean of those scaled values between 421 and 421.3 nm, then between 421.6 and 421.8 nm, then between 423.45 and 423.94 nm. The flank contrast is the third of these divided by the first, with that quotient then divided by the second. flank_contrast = 0.80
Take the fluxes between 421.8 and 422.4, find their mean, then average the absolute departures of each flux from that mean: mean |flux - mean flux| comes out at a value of 0.39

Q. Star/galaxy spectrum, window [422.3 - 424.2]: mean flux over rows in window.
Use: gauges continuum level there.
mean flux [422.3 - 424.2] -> 7.2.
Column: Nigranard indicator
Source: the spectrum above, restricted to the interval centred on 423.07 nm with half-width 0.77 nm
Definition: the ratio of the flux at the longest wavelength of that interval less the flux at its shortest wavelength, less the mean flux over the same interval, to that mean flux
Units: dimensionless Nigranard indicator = -0.90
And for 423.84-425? -1.07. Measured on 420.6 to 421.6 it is -1.06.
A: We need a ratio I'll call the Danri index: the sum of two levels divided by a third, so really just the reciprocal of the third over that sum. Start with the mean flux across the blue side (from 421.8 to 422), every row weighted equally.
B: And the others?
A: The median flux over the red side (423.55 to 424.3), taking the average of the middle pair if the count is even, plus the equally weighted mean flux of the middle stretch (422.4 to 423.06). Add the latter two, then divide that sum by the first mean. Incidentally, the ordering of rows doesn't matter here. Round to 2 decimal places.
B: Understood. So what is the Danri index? 1.75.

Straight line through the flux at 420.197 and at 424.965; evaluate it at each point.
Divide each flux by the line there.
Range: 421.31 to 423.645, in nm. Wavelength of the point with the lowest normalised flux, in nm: 422.623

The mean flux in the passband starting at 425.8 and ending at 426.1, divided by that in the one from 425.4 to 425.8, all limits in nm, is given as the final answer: 1.00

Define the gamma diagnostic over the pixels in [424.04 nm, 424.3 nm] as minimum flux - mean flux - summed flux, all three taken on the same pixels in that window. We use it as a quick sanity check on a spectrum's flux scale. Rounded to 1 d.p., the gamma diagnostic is -24.1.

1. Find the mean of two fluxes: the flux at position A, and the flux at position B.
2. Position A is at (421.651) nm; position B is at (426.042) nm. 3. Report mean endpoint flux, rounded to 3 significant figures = 7.57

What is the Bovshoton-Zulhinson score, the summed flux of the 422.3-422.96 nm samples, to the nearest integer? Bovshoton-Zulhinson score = 44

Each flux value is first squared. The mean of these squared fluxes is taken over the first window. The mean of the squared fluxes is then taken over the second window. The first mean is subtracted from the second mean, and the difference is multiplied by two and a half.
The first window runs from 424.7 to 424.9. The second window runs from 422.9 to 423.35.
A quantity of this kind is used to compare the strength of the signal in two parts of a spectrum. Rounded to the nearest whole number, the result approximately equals 2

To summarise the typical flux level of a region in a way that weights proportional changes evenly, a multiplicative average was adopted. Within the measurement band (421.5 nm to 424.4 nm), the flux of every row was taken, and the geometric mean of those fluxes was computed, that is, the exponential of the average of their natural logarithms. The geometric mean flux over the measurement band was 7.4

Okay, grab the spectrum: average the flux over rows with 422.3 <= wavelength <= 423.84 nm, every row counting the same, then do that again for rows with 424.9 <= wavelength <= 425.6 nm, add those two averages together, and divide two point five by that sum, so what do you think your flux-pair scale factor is 0.178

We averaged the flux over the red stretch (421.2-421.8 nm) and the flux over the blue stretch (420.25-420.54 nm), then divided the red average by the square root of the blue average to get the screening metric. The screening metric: 2.91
